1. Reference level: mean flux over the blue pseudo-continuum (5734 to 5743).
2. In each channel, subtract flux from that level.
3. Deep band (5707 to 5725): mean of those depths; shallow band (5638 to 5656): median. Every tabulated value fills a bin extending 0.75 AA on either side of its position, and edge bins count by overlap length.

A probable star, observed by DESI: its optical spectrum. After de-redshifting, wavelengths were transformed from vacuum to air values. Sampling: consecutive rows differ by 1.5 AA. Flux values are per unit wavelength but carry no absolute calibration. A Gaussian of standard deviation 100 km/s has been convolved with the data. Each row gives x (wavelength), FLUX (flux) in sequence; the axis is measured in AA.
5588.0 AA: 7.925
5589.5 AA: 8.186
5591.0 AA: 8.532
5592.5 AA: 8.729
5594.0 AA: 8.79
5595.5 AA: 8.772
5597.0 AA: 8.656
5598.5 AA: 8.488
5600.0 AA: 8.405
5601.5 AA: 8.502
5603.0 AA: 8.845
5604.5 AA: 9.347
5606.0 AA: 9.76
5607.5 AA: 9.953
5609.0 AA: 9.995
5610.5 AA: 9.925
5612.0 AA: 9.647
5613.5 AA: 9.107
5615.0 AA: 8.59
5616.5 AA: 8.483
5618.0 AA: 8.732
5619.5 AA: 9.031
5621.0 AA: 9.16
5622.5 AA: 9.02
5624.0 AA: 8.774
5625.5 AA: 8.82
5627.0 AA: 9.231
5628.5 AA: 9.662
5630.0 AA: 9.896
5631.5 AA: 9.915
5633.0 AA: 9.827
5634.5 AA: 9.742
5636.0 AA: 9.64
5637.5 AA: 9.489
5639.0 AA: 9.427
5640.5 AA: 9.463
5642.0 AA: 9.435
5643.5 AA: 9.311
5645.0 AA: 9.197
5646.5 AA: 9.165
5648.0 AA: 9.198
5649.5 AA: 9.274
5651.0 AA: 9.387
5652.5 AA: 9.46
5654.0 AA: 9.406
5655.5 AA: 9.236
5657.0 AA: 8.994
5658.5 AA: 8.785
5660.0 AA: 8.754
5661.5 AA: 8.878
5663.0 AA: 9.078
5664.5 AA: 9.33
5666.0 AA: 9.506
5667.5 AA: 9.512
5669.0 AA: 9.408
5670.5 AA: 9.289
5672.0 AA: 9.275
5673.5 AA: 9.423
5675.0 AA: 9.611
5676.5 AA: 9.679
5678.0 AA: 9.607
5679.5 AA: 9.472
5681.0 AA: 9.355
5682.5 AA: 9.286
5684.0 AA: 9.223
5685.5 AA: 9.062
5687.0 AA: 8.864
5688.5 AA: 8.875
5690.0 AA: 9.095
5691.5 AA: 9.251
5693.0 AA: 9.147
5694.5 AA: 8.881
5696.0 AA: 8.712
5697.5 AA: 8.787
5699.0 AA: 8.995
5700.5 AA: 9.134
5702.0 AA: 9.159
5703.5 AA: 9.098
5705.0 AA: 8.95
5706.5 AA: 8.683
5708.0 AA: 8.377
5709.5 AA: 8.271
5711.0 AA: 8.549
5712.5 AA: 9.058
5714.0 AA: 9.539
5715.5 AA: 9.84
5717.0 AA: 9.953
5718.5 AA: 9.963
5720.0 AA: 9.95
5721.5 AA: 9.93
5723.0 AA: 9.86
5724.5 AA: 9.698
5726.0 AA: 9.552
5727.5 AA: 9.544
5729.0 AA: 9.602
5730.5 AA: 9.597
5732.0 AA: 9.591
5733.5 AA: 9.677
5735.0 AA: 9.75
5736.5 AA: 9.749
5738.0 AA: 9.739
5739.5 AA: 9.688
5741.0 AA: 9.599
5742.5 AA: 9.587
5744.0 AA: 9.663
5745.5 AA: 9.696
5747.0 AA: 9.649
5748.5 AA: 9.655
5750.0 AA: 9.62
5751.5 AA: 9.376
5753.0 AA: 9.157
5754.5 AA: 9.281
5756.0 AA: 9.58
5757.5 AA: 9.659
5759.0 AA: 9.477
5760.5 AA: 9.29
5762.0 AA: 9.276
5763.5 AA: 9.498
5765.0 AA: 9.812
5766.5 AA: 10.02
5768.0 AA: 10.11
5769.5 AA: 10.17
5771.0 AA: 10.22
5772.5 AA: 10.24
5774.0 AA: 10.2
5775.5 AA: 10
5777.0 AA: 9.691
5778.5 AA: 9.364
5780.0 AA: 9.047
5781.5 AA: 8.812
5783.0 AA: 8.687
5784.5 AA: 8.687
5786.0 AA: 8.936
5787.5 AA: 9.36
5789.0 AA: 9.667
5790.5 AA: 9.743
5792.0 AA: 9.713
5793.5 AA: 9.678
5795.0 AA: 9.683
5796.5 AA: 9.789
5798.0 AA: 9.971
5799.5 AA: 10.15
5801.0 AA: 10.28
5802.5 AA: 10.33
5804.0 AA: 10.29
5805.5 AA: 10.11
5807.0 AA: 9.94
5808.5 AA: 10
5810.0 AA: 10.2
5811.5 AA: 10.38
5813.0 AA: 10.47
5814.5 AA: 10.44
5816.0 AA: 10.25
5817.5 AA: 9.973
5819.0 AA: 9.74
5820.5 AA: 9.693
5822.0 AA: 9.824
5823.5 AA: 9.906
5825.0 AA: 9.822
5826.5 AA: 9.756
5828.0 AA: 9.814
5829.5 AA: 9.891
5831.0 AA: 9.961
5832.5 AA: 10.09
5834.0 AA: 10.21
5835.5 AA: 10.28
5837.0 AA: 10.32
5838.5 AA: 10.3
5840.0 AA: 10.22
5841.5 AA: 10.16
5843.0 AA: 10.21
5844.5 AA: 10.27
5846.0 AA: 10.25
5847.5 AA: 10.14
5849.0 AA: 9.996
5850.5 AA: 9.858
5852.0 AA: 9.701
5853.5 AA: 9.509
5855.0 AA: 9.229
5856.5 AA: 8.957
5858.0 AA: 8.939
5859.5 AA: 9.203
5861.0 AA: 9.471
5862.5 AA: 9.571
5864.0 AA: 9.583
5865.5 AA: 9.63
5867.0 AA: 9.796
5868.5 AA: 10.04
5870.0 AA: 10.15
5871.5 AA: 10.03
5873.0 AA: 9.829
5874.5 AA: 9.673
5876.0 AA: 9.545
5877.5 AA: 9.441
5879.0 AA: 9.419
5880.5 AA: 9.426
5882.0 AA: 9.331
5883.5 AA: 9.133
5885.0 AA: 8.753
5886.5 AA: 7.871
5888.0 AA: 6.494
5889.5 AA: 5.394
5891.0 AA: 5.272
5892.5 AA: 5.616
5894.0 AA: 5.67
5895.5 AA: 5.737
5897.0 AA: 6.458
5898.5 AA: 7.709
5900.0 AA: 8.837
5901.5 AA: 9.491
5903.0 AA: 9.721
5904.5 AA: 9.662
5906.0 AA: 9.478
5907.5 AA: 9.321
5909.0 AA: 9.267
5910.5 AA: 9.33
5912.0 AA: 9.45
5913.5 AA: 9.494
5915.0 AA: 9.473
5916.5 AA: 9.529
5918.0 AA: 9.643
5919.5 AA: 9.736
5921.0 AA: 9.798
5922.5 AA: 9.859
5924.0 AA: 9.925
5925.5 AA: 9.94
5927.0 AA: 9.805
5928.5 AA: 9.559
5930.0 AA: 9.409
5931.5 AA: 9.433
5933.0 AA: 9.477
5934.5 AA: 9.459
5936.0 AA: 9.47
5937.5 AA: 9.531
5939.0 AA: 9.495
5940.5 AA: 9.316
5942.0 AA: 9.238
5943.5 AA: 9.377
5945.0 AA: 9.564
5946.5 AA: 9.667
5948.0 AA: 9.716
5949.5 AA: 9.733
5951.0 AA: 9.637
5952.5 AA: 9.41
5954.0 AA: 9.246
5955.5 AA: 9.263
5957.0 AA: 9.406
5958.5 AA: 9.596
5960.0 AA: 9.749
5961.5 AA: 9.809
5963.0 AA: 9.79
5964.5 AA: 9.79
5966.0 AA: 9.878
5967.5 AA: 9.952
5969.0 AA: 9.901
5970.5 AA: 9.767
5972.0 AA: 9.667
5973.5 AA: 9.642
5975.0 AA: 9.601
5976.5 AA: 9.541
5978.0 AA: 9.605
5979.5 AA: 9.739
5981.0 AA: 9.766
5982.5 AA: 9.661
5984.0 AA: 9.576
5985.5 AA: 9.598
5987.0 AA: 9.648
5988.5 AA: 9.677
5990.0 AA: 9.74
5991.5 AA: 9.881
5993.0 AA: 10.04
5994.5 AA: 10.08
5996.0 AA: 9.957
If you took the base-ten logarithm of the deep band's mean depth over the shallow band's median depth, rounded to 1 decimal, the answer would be -0.1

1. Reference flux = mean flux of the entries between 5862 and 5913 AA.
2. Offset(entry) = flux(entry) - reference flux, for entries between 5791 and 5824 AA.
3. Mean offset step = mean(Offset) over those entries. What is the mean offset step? 1.4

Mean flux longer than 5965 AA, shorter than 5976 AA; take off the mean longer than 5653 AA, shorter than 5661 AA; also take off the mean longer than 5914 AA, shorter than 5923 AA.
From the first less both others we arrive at -8.9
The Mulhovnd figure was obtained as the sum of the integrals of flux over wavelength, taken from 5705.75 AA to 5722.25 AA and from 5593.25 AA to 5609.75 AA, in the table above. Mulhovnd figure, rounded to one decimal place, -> 302.4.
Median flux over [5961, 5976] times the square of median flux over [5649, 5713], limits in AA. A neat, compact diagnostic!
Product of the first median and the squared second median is 819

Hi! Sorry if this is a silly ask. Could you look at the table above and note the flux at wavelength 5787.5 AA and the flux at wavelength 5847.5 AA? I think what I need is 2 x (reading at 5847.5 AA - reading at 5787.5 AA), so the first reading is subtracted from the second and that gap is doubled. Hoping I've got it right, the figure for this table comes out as 1.6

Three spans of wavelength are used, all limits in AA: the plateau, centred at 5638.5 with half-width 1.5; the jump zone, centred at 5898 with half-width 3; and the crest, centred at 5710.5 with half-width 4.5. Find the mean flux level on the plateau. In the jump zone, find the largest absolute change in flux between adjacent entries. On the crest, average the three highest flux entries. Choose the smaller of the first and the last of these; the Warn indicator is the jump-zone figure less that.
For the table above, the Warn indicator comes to -7.8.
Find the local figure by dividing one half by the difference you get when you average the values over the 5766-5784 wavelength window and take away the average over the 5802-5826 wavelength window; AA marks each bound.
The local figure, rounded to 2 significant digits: -1.3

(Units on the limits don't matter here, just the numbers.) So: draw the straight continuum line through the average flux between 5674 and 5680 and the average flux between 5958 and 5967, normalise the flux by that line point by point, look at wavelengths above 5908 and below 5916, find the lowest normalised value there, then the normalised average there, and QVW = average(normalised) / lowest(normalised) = 1.01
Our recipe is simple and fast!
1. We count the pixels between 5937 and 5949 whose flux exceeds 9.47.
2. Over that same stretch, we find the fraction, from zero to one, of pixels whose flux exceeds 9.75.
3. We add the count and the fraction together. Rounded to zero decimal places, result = 5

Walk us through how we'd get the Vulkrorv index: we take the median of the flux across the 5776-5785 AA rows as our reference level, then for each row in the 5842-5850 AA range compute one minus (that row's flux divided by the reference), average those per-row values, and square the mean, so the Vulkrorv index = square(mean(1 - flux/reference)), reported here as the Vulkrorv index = 0.019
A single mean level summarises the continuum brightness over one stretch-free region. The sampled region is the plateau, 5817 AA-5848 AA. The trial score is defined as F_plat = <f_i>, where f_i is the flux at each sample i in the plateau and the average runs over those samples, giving 10.04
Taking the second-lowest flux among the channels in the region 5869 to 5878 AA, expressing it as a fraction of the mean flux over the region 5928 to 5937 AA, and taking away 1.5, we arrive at -0.49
